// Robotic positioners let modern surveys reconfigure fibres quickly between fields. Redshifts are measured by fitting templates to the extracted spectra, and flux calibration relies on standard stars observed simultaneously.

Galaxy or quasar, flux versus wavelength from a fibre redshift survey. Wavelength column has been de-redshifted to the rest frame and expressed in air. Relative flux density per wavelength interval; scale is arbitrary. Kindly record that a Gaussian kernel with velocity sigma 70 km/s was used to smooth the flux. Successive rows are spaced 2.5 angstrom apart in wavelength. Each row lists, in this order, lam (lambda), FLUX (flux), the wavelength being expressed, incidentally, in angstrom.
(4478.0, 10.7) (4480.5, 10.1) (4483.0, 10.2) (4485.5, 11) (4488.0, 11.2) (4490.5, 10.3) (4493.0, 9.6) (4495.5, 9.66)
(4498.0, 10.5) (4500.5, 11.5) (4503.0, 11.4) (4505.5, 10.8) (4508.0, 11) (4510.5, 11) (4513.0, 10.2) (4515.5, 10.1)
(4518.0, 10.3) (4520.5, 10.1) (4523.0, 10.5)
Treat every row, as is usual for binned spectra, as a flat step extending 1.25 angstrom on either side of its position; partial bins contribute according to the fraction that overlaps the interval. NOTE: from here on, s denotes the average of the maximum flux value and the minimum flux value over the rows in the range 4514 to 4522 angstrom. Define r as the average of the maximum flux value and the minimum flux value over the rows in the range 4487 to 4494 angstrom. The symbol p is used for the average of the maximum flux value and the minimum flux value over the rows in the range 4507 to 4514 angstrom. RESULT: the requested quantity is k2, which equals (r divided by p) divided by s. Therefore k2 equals 0.096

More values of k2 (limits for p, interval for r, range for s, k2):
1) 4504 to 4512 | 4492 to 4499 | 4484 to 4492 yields 0.086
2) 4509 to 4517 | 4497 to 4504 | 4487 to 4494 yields 0.100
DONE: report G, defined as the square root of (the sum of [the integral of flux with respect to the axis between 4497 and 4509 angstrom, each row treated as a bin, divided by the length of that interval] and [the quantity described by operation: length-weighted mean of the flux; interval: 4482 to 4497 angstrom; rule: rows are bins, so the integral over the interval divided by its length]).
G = 4.62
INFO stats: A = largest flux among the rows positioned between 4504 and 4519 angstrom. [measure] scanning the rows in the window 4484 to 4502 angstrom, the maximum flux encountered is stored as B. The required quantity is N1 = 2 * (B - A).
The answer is 1.0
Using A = 11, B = 11.5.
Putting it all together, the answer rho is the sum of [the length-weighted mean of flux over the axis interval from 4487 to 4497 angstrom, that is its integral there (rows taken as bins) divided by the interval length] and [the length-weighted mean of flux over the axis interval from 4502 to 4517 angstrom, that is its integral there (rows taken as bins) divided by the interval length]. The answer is 20.90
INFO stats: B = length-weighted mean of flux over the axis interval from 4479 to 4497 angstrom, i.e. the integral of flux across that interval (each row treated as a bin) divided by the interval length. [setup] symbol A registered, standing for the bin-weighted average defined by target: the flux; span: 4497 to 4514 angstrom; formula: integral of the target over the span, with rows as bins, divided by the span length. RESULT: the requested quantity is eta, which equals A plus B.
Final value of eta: 21.2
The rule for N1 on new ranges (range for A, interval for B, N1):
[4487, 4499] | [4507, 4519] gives -0.4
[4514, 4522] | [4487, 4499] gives 1.8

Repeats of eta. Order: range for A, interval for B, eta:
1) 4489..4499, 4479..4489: 20.6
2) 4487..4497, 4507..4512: 21.1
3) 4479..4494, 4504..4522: 20.9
